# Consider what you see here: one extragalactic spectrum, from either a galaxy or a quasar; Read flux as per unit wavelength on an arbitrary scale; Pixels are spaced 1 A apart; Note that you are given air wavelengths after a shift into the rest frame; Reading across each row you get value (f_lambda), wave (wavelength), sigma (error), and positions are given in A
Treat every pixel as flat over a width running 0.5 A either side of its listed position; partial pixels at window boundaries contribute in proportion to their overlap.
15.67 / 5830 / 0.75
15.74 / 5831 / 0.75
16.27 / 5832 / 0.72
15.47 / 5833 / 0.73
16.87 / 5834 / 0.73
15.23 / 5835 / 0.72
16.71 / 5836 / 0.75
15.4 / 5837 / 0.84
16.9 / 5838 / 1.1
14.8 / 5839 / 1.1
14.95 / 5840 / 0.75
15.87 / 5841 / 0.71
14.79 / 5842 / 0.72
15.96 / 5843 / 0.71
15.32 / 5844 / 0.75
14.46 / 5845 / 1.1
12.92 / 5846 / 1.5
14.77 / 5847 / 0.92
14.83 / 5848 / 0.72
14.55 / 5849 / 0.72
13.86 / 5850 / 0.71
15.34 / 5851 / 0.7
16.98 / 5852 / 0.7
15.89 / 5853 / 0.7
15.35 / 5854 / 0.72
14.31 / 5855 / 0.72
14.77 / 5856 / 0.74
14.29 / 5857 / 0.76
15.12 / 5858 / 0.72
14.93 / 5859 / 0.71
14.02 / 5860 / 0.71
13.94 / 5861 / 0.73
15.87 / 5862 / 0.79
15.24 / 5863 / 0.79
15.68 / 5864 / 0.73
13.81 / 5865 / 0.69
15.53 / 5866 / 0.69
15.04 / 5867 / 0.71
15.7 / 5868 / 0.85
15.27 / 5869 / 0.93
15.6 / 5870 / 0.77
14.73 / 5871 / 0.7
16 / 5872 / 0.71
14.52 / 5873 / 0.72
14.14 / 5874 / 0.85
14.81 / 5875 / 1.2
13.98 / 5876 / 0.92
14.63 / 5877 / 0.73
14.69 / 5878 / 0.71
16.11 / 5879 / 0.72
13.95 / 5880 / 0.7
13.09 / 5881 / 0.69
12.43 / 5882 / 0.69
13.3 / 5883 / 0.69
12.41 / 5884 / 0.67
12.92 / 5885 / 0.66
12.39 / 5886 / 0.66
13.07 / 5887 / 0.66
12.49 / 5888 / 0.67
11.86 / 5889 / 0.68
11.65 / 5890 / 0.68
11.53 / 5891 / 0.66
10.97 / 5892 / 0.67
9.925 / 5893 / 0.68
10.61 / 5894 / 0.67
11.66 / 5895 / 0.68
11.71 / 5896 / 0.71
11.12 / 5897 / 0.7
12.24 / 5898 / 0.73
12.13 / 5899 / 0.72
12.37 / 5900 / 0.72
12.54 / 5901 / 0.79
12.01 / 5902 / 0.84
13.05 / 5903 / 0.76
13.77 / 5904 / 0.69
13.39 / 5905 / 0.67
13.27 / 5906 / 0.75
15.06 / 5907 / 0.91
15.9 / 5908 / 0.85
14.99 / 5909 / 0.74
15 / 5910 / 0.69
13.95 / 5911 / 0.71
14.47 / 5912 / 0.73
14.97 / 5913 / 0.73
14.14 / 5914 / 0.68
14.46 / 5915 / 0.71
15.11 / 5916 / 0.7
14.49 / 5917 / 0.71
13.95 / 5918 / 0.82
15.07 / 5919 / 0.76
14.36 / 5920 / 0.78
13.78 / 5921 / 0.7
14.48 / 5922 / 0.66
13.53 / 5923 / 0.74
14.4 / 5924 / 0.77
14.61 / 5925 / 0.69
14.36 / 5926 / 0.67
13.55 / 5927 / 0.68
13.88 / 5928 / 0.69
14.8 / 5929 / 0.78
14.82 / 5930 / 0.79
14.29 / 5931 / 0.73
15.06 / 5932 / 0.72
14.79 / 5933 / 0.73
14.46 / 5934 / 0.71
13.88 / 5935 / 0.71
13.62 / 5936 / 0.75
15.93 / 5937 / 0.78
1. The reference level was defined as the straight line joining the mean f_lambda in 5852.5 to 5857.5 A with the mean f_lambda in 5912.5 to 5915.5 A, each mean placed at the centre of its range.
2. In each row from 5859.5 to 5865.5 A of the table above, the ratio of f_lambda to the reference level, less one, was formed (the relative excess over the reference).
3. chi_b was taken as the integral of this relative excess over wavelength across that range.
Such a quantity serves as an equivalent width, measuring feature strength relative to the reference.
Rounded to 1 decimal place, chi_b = 0.0 A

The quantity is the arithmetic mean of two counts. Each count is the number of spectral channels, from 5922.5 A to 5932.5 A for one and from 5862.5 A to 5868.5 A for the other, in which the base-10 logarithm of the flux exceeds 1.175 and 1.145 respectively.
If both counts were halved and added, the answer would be 3.0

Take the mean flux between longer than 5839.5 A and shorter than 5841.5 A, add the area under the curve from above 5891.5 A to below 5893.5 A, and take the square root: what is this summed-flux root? 6.0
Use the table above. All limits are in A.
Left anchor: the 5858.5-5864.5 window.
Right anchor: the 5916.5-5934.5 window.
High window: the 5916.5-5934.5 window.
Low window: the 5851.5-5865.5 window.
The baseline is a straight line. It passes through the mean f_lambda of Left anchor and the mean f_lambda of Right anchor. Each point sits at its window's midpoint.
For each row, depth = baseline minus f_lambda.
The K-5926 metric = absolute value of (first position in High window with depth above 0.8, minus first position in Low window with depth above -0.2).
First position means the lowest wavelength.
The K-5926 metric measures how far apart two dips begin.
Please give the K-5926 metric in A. 68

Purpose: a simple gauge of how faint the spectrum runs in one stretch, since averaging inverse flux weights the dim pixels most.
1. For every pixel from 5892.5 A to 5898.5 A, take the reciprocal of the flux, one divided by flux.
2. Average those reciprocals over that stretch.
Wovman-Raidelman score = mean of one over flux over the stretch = 0.090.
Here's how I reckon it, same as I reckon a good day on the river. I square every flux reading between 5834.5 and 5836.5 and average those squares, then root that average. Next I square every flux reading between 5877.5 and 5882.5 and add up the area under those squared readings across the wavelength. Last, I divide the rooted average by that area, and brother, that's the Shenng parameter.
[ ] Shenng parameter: 0.016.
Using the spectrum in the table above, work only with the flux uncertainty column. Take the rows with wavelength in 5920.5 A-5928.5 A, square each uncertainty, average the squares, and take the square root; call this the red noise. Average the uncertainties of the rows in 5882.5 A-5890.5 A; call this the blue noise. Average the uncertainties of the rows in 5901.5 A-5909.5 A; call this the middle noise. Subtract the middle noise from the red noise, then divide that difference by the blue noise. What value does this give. -0.11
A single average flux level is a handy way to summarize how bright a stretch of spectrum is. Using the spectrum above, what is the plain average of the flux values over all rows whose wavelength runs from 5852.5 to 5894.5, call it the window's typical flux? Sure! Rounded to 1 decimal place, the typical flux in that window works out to 14.0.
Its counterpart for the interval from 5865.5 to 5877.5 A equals 15.0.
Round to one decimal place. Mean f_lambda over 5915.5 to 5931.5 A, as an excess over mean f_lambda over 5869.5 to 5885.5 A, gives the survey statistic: 0.1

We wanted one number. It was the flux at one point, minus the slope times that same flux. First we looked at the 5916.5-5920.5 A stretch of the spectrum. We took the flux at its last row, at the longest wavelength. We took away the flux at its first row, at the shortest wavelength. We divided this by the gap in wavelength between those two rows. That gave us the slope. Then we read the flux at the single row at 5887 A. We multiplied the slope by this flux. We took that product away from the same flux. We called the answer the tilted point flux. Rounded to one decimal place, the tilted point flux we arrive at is 13.6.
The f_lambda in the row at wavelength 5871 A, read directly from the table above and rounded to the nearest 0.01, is 14.73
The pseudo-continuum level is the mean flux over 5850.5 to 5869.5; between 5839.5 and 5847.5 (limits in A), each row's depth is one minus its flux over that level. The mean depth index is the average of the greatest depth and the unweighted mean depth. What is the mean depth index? 0.080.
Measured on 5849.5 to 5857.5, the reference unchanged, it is 0.042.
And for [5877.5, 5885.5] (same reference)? 0.139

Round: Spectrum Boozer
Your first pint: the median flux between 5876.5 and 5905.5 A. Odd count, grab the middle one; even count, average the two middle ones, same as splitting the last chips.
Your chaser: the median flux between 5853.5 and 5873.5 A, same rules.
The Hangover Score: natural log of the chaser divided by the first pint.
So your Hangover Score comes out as 0.19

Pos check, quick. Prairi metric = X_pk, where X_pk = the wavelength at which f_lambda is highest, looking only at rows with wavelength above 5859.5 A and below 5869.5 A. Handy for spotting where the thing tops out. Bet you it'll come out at 5862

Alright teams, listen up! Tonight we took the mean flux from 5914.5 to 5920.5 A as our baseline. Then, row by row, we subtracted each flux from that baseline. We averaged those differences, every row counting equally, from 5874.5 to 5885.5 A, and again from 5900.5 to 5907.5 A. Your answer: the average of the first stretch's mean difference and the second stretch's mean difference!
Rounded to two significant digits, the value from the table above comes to 1.0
